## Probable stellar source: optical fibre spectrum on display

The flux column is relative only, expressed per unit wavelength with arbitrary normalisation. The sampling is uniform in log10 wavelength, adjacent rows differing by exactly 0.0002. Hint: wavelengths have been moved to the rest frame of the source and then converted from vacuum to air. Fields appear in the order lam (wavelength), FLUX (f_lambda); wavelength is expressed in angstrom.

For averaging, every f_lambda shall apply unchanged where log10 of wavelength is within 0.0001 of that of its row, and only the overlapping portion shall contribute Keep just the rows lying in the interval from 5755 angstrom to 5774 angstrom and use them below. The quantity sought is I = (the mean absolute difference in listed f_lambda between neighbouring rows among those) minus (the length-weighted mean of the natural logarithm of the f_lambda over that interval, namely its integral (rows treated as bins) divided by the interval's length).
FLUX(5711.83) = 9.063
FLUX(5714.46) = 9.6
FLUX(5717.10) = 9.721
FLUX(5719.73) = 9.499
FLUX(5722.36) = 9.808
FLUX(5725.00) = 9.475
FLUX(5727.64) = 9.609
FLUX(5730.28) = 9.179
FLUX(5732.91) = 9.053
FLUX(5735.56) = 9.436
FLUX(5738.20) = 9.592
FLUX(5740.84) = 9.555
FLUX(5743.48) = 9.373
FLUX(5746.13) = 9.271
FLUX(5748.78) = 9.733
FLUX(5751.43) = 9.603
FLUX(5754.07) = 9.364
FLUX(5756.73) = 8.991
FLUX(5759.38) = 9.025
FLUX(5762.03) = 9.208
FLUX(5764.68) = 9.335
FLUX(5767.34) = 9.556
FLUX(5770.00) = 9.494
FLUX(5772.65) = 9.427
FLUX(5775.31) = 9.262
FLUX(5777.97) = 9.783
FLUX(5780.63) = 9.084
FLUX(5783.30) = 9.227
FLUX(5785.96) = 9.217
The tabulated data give -2.11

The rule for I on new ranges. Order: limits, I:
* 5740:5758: -1.99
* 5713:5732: -2.00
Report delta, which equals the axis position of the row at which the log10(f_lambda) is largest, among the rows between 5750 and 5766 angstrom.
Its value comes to 5751.43 angstrom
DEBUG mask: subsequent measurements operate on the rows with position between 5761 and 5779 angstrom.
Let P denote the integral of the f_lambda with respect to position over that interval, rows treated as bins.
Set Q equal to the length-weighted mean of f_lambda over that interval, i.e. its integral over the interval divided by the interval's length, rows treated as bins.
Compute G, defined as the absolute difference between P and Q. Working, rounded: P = 170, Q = 9.44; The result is 160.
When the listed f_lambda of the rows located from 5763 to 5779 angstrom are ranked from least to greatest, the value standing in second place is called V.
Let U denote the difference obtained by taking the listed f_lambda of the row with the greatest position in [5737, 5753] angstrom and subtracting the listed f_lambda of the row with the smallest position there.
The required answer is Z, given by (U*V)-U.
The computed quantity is 0.1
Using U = 0.01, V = 9.335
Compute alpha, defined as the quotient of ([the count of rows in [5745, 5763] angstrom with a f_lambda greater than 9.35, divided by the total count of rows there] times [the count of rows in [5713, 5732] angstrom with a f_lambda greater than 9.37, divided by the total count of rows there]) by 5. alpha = 0.073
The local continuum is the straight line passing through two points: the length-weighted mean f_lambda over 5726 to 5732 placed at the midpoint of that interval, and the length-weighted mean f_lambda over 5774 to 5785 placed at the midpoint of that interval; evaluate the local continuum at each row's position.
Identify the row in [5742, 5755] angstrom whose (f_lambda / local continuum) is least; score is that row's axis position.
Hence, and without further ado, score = 5746.13 angstrom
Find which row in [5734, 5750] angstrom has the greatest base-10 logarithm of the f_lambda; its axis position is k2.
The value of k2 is 5748.78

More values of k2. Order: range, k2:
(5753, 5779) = 5777.97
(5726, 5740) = 5727.64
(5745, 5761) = 5748.78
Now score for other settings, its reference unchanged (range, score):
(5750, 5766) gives 5756.73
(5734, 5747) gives 5746.13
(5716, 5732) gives 5730.28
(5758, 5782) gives 5759.38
